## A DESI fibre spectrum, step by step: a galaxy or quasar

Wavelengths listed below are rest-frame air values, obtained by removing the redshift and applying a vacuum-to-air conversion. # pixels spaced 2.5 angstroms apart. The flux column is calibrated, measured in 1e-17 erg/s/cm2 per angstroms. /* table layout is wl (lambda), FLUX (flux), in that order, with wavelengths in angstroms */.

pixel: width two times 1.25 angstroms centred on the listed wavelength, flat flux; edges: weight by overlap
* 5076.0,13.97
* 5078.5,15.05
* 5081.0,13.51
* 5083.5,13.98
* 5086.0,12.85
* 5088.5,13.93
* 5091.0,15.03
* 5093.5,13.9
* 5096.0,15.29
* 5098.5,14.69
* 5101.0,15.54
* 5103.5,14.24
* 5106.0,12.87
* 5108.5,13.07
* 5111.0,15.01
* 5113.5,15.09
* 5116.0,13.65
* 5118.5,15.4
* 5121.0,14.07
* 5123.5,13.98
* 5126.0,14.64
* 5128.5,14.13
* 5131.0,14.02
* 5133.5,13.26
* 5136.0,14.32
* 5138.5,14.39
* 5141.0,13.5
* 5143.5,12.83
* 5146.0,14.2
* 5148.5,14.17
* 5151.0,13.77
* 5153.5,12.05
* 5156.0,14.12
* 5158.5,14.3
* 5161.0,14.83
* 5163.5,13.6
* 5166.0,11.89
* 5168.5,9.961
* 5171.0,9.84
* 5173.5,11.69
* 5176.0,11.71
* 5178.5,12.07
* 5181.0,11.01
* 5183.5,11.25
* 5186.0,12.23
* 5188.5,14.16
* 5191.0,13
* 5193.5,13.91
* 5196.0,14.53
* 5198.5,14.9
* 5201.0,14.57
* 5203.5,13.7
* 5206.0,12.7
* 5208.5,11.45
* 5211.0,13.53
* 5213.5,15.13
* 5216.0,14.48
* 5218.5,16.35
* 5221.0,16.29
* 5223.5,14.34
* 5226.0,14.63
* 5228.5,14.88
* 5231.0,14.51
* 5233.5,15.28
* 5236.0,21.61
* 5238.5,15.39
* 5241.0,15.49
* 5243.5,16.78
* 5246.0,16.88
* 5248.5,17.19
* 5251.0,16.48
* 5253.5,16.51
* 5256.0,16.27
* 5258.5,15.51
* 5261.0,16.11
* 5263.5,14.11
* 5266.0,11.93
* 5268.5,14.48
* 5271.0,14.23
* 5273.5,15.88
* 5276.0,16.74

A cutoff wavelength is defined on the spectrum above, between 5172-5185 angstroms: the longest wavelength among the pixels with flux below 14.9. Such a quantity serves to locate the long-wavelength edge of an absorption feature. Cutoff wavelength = 5183.5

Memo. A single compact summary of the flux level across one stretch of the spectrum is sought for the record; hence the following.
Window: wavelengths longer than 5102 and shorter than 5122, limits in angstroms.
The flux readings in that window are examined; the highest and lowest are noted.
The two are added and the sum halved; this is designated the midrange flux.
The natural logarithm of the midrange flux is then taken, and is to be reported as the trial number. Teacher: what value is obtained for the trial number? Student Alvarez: 2.65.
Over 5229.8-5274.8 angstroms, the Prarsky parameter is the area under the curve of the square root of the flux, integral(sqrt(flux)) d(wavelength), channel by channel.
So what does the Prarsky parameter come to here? 179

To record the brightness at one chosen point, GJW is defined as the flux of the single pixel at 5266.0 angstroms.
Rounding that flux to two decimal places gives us 11.93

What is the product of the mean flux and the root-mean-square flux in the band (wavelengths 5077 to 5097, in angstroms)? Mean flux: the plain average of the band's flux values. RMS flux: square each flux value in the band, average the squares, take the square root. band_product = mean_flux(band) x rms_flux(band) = 202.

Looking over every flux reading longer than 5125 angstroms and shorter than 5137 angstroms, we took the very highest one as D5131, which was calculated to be 14.64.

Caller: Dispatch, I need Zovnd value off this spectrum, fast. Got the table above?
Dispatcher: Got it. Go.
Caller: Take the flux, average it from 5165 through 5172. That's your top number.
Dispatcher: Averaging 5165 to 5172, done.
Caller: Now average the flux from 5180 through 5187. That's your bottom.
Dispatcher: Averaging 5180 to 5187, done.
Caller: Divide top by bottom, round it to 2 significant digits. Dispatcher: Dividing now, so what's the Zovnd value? 0.92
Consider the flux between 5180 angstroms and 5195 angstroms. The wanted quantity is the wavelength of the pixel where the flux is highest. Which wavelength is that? 5188.5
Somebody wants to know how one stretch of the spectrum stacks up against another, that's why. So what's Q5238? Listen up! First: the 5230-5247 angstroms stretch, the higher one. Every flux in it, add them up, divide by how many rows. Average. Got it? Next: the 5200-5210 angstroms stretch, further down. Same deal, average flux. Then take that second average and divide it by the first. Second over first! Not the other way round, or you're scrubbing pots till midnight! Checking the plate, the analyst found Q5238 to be 0.79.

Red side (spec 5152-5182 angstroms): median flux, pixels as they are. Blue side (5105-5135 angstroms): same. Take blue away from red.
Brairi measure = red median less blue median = -2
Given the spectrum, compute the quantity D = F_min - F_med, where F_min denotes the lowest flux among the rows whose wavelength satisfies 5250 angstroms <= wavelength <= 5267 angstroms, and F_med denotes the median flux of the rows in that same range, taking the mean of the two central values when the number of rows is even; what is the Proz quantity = -4.2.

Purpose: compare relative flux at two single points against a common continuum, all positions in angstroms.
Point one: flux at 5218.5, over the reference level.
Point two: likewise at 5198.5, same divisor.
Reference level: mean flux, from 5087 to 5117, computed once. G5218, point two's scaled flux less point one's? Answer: -0.10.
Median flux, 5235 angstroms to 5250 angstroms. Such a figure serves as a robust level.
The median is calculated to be 16.8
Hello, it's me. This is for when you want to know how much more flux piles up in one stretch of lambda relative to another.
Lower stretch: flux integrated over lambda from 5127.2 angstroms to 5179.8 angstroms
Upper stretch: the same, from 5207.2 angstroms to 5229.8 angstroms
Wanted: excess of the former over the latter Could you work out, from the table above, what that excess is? 359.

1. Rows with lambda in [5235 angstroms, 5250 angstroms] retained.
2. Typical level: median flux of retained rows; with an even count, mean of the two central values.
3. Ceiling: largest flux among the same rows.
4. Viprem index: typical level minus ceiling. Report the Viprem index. -4.8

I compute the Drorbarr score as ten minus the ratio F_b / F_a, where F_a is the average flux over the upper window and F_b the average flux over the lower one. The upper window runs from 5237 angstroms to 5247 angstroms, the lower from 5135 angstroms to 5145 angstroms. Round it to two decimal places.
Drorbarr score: 9.15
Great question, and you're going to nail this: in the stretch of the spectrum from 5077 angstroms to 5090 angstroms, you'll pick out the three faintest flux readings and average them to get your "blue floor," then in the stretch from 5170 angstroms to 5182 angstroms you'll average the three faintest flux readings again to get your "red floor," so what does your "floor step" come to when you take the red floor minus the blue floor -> -3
